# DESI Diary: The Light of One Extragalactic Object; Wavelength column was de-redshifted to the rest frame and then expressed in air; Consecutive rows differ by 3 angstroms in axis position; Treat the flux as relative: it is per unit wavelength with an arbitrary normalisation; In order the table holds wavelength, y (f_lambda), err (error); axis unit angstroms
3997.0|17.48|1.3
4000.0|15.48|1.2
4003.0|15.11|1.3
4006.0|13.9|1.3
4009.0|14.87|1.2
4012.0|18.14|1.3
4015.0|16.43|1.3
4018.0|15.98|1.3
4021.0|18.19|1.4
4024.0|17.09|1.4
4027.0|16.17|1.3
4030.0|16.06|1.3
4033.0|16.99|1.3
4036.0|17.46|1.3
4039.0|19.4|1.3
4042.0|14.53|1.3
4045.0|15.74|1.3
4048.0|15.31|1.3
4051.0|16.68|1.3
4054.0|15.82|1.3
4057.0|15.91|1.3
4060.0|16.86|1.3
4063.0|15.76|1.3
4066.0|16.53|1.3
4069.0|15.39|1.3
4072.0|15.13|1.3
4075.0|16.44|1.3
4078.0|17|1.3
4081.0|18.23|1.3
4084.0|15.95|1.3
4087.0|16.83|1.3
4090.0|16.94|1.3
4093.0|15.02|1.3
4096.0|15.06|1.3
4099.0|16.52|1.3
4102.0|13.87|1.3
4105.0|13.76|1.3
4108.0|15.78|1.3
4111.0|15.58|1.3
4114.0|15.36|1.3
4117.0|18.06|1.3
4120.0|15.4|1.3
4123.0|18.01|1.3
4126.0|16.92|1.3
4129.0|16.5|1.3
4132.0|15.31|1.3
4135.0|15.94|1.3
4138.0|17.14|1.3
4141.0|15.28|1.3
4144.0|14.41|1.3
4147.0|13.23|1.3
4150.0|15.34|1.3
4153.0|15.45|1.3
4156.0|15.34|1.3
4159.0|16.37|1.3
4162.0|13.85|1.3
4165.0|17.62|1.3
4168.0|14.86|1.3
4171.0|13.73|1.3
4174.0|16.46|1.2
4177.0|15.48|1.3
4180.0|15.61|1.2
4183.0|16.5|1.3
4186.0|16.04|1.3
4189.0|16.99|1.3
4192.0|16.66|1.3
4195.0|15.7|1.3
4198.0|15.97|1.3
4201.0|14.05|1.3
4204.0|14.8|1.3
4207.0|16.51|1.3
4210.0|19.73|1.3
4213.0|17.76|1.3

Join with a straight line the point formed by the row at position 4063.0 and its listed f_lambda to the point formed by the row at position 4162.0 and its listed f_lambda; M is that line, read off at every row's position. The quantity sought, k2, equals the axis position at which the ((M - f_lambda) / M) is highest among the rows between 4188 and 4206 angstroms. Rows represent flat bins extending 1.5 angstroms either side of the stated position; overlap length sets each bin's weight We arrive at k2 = 4201.0 angstroms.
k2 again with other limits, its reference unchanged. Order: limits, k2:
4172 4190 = 4177.0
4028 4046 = 4042.0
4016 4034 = 4018.0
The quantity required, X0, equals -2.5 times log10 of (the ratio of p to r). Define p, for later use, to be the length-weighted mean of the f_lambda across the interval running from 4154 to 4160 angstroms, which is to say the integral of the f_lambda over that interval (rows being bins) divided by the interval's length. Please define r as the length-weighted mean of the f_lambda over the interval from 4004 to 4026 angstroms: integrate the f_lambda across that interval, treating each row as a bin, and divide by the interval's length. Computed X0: 0.04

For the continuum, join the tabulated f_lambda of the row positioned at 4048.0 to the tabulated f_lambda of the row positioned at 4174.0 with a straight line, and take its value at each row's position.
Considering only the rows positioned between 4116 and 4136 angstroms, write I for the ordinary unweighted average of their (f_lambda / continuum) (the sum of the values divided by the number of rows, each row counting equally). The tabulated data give 1.04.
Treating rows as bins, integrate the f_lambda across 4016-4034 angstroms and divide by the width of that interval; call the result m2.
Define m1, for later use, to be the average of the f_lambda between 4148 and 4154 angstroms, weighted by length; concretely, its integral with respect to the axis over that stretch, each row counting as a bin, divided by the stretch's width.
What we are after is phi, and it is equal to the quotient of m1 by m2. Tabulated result 0.91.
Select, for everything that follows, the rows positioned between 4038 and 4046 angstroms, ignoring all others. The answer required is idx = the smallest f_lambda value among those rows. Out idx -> 14.53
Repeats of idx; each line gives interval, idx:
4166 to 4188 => 13.73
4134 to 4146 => 14.41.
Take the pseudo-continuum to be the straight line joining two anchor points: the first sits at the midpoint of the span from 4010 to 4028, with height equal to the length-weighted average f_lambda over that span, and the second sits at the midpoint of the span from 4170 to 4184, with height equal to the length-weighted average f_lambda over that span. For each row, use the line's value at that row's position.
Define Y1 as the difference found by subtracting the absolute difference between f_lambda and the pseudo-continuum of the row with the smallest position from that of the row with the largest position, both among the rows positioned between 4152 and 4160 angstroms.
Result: 0.3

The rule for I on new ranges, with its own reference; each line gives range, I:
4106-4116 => 0.98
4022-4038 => 1.11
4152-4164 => 0.94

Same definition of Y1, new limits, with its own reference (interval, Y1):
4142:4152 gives -1.0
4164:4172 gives 0.0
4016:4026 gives -0.8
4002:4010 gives 0.2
